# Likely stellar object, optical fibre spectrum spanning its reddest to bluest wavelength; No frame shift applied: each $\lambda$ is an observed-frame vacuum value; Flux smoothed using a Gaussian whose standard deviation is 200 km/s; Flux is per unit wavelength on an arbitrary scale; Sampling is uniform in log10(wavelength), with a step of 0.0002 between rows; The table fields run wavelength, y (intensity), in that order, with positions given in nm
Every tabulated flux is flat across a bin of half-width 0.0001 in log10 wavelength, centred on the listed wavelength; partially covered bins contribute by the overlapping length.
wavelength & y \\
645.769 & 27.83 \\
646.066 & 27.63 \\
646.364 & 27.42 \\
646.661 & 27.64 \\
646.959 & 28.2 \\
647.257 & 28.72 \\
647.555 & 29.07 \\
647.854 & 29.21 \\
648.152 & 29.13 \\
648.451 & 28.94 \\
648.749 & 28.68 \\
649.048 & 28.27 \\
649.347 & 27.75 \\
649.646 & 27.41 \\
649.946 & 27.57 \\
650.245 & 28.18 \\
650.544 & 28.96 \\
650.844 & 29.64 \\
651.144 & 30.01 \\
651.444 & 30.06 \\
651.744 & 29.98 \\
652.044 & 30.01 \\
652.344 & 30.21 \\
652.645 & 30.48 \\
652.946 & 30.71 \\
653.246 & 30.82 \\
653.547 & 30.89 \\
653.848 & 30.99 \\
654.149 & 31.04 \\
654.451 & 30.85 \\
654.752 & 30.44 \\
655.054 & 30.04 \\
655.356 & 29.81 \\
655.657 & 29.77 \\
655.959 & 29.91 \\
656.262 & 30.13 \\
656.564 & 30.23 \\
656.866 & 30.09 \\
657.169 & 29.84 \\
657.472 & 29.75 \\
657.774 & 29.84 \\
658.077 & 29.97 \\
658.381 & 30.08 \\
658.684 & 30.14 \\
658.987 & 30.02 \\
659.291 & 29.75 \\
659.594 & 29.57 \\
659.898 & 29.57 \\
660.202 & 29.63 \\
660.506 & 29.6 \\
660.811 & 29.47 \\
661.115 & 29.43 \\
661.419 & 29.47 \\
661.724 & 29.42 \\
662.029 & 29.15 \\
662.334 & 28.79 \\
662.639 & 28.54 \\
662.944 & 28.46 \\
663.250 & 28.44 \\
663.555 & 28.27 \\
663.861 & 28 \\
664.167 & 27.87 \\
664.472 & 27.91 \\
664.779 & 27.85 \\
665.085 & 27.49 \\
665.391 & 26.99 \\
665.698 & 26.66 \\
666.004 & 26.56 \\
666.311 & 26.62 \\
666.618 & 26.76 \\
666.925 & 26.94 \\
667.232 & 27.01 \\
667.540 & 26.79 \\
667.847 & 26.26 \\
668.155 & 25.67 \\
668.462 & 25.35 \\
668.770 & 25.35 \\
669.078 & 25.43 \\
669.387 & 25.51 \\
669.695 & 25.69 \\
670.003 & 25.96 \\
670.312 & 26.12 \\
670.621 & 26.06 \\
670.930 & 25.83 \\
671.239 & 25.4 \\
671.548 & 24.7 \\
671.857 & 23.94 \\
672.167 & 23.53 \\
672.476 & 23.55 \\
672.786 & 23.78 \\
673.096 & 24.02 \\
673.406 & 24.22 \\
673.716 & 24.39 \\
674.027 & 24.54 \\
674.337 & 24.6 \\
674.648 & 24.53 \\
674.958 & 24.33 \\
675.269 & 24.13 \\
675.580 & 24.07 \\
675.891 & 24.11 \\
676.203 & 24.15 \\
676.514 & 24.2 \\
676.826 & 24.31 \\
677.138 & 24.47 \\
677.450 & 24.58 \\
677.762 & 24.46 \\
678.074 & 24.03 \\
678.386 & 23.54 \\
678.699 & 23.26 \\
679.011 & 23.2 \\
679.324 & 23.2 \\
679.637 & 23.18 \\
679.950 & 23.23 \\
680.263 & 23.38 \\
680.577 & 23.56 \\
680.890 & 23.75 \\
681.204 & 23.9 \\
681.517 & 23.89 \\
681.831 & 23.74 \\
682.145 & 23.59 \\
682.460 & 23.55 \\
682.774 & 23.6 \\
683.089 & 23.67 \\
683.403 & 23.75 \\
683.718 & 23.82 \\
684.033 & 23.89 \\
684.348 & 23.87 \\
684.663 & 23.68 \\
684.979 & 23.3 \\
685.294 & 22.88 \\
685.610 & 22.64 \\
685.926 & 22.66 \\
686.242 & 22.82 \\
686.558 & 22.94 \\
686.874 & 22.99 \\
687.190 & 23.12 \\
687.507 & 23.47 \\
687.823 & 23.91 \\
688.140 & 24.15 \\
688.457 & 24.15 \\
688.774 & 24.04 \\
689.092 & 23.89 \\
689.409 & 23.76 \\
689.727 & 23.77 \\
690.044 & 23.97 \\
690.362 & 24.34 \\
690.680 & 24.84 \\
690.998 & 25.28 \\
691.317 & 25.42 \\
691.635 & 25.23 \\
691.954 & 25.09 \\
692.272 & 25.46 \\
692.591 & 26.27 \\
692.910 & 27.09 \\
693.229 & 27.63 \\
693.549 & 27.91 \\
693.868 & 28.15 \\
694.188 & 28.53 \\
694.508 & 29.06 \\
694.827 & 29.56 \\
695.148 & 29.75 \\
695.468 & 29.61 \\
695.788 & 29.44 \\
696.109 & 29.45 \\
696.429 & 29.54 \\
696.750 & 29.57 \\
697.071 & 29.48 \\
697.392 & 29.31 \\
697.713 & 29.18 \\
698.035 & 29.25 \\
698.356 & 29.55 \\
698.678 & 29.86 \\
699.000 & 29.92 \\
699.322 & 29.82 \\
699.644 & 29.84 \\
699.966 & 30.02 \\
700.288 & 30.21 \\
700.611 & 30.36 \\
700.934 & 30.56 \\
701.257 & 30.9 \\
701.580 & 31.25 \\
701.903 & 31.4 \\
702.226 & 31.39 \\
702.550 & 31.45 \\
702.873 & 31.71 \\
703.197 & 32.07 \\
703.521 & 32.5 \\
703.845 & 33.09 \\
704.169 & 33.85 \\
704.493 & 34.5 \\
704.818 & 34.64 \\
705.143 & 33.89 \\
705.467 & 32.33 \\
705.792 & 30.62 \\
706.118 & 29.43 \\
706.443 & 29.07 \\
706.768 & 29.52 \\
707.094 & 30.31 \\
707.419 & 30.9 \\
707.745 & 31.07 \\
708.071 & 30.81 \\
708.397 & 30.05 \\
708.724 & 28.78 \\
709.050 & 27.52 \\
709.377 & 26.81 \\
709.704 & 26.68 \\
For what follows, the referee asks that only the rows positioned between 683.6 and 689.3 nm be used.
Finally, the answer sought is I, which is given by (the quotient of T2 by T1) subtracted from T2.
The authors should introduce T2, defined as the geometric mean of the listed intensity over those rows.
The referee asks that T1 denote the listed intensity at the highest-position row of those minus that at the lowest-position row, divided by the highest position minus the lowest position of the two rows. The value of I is -1777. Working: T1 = 0.01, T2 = 23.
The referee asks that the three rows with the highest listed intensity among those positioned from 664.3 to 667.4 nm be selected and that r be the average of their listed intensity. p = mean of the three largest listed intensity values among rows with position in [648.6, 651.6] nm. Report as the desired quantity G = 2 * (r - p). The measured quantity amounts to -4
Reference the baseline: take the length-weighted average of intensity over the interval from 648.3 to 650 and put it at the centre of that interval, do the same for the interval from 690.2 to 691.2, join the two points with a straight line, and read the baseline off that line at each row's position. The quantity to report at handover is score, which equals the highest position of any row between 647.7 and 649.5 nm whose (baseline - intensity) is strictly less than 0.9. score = 649.347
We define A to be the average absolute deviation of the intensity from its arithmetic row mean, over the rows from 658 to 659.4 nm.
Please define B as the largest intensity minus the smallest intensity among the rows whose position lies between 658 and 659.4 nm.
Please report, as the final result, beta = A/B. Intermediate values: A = 0.11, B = 0.39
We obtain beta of 0.27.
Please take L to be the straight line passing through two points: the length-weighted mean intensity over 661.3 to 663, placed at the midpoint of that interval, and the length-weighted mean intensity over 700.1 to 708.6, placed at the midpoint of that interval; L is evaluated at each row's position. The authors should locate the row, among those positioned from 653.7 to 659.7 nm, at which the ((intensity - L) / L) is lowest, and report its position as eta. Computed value 659.594 nm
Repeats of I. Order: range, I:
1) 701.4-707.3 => 218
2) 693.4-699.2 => -50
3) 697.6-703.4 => -27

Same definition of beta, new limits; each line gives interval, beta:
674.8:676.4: 0.26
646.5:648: 0.33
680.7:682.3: 0.31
